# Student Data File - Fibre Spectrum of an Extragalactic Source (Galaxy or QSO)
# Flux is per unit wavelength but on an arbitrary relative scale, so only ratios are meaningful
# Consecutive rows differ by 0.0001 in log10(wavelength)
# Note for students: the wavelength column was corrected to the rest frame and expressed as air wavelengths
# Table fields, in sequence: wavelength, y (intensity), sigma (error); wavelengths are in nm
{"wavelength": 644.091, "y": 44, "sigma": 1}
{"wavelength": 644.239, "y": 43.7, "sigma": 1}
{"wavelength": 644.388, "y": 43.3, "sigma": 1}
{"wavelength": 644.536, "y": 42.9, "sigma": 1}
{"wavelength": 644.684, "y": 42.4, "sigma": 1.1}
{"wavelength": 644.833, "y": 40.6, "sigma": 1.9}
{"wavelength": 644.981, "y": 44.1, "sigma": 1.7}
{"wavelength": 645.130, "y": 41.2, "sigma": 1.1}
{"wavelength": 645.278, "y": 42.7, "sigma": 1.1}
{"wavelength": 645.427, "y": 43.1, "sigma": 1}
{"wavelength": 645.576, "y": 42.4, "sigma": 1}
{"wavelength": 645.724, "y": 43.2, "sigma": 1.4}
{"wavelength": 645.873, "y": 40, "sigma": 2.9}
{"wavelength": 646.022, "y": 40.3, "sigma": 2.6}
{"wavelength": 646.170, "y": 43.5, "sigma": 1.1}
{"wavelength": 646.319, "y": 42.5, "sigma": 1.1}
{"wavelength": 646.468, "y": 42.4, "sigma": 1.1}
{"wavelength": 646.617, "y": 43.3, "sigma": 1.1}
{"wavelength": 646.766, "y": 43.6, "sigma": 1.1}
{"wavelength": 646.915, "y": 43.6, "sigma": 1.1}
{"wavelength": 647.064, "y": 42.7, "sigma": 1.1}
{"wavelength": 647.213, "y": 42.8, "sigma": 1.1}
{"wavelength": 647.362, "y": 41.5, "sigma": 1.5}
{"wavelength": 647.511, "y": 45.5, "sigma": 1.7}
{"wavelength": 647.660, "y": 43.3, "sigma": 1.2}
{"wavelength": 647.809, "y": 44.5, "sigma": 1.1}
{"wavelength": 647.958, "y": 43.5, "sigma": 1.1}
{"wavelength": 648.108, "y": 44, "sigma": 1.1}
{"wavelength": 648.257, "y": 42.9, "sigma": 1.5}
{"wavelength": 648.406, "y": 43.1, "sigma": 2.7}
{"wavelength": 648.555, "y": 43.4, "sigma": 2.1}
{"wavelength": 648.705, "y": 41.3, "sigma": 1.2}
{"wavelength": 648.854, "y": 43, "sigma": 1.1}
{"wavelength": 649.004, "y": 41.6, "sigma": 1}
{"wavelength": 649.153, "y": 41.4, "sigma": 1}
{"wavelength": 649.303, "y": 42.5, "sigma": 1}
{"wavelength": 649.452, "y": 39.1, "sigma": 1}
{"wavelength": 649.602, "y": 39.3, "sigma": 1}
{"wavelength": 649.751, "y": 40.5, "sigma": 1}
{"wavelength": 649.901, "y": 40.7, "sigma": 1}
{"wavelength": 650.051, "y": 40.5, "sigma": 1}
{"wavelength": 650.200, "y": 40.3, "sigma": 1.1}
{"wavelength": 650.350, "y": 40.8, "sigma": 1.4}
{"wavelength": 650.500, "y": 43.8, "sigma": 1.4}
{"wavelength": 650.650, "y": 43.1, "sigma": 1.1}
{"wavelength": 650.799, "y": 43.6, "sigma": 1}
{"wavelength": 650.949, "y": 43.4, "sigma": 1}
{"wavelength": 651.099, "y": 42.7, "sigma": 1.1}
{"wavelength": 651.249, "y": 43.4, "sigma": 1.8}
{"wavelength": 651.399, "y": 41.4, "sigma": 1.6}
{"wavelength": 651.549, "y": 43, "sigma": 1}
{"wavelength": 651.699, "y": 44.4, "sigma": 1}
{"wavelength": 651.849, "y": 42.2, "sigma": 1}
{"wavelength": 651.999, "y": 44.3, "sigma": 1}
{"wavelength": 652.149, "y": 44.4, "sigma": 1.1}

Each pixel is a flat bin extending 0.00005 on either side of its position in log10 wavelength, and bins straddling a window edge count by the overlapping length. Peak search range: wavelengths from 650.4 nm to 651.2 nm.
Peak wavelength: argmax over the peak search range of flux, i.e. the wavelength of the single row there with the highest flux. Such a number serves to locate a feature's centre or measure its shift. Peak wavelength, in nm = 650.500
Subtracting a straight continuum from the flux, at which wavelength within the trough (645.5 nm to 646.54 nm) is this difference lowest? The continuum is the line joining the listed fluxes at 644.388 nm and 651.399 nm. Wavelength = 645.873 nm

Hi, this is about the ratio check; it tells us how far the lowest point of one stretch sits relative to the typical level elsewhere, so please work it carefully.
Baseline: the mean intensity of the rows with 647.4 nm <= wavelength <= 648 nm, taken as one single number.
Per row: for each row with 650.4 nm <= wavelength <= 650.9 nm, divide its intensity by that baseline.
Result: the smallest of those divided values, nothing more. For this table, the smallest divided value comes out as 0.98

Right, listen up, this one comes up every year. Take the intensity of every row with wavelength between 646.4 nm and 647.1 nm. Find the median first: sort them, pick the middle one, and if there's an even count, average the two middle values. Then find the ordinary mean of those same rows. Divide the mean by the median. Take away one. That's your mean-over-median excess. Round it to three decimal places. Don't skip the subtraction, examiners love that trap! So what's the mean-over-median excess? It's -0.004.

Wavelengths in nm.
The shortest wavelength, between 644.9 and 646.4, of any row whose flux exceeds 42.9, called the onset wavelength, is 644.981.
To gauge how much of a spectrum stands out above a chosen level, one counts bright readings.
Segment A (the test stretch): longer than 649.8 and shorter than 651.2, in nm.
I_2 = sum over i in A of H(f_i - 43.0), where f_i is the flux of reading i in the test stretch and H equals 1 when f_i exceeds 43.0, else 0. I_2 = 4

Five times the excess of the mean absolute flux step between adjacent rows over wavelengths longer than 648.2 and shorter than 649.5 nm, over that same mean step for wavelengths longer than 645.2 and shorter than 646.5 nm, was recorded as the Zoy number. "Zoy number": 0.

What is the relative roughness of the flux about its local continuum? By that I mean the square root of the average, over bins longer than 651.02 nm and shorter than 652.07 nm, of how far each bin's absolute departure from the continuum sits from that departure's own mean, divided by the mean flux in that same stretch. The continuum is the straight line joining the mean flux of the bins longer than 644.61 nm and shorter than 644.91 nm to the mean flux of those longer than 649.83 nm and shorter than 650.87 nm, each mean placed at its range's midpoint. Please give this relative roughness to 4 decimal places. 0.0196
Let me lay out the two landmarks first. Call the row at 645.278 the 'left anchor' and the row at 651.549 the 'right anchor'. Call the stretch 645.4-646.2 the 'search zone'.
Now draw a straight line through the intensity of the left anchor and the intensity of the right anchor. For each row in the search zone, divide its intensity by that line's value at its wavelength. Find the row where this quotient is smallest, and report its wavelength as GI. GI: 645.873 nm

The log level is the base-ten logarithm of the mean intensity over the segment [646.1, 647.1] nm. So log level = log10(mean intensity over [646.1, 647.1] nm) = 1.63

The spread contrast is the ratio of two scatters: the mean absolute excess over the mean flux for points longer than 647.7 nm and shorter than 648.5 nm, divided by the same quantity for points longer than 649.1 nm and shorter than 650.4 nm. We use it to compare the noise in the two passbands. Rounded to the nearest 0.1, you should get 0.7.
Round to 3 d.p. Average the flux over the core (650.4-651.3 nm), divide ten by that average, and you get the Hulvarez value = 0.231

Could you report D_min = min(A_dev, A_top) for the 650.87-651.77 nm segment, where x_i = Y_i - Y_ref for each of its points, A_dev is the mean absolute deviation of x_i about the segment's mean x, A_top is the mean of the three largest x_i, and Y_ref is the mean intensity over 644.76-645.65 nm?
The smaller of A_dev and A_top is 0.68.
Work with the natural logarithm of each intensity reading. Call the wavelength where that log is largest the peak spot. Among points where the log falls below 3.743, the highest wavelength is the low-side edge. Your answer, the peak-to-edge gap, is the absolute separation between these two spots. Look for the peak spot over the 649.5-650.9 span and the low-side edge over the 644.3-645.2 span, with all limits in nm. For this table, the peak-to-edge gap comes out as 5.37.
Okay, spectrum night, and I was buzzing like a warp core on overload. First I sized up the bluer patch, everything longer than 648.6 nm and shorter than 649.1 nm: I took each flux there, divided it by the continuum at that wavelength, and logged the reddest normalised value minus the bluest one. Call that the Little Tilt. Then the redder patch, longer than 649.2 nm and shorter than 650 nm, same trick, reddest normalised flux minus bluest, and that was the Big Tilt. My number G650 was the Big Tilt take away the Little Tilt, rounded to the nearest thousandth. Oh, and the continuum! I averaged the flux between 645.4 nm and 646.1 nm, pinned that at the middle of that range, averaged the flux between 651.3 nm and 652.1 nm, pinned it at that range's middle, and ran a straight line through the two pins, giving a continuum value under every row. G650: -0.051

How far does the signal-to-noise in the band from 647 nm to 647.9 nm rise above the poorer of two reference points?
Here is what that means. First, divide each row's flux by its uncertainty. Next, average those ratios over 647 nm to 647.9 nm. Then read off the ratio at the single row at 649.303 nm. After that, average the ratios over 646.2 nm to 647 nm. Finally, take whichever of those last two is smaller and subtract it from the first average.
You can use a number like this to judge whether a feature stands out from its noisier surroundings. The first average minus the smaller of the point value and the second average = -4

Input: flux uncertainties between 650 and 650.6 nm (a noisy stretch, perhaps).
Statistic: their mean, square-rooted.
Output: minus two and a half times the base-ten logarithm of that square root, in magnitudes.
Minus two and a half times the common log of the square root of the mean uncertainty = -0.11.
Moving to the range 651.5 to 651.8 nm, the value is 0.00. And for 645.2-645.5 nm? -0.03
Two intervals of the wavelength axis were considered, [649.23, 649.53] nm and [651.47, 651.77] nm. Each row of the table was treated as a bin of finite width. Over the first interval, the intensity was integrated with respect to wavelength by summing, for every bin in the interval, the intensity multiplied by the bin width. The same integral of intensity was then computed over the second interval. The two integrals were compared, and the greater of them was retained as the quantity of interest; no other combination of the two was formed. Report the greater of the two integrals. 13.1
